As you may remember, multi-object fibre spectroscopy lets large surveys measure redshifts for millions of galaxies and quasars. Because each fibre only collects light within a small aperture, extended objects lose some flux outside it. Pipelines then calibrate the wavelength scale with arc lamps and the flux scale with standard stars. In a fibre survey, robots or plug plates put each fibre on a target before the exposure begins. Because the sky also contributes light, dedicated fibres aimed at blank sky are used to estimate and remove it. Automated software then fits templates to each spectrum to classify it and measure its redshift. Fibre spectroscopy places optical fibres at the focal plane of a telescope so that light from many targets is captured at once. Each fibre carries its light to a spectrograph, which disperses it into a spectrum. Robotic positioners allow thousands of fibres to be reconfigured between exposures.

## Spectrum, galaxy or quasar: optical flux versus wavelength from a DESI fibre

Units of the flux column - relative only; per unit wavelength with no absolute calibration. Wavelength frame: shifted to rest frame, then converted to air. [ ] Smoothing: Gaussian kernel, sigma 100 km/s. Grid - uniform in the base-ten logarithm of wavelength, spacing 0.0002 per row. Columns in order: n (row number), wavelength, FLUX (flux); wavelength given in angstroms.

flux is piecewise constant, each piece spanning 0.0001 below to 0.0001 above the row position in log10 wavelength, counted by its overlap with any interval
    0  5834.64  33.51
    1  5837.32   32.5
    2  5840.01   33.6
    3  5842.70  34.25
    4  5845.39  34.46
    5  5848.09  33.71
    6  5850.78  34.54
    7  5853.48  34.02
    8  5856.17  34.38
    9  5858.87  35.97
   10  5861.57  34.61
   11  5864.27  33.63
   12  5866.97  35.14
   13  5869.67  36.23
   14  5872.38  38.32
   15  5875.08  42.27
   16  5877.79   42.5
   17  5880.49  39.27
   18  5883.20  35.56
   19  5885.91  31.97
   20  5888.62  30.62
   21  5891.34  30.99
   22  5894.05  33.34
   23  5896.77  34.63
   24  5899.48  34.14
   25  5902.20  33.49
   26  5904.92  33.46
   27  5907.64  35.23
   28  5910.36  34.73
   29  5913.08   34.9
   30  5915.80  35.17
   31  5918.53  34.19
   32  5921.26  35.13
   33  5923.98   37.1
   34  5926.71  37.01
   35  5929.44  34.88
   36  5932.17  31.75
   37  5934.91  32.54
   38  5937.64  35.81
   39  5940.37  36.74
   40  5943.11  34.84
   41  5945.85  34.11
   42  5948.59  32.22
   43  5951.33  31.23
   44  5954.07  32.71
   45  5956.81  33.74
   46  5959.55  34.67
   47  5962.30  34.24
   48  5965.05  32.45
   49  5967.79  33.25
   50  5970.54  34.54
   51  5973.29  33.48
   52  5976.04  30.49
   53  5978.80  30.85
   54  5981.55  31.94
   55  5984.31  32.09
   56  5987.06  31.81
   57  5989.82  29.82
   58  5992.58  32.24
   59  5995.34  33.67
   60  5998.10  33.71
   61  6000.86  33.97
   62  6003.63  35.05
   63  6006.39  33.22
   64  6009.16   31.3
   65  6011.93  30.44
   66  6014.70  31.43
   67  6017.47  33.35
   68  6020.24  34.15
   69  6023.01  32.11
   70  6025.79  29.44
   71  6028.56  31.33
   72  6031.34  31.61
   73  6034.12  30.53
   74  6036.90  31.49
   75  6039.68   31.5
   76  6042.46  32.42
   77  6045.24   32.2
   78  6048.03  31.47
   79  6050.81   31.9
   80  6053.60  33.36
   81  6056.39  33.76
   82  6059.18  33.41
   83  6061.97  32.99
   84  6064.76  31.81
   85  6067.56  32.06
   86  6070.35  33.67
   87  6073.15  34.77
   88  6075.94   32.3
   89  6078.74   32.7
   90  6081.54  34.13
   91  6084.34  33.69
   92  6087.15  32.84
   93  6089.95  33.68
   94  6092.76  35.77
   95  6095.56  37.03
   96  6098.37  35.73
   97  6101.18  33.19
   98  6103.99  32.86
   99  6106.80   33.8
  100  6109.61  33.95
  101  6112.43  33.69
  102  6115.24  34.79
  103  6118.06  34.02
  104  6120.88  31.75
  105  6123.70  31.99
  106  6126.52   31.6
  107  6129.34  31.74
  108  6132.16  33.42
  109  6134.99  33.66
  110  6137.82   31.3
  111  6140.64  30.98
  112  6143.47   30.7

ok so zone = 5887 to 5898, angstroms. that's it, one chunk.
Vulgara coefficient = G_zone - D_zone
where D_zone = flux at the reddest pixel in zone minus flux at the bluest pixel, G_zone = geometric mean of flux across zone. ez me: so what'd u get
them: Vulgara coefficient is 28.3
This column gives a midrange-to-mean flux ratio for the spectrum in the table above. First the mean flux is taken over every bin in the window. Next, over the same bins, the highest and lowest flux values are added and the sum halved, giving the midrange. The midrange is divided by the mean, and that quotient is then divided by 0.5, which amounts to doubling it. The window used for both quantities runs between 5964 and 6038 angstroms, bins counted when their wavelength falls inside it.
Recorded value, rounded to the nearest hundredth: 2.00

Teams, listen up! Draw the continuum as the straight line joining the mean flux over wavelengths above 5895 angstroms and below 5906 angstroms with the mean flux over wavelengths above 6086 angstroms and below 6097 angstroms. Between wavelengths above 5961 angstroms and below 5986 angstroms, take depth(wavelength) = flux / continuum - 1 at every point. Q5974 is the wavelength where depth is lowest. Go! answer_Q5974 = 5976.04 angstroms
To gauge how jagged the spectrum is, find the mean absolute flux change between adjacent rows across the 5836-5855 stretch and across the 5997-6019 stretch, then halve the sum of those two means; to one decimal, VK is 1.0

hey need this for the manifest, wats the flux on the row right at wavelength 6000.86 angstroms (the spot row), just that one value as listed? 33.97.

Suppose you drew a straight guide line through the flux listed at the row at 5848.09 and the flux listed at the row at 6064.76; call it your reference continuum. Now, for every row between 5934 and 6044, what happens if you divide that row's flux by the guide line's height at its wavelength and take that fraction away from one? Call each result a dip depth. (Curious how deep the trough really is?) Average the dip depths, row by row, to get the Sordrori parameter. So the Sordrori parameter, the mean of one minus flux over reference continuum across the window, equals -0.01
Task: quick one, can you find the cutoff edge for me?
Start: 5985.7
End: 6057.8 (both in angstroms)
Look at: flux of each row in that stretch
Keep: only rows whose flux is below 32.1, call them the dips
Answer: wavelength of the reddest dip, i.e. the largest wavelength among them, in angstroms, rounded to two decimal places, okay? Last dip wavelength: 6050.81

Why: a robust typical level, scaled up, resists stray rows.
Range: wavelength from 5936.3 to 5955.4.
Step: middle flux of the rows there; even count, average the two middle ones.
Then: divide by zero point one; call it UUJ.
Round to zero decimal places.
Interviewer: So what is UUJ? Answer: 341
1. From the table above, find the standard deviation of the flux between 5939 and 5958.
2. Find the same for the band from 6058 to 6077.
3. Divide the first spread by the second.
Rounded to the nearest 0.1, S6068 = 1.7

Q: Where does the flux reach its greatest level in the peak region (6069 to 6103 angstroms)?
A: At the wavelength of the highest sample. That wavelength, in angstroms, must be 6095.56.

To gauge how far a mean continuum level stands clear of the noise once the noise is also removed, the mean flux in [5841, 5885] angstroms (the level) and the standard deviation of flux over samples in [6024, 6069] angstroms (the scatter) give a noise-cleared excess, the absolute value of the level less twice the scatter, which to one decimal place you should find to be 34.0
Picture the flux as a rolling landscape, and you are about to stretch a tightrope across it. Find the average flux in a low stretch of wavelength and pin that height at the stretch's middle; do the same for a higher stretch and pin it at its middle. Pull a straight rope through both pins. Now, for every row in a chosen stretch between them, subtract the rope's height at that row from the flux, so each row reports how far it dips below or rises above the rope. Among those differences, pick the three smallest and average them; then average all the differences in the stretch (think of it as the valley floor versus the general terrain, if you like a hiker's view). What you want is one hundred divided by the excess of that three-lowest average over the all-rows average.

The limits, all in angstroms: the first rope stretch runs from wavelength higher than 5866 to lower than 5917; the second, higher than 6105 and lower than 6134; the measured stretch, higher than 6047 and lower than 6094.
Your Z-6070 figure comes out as -61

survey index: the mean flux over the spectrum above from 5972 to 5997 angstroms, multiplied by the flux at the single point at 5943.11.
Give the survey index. 1109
